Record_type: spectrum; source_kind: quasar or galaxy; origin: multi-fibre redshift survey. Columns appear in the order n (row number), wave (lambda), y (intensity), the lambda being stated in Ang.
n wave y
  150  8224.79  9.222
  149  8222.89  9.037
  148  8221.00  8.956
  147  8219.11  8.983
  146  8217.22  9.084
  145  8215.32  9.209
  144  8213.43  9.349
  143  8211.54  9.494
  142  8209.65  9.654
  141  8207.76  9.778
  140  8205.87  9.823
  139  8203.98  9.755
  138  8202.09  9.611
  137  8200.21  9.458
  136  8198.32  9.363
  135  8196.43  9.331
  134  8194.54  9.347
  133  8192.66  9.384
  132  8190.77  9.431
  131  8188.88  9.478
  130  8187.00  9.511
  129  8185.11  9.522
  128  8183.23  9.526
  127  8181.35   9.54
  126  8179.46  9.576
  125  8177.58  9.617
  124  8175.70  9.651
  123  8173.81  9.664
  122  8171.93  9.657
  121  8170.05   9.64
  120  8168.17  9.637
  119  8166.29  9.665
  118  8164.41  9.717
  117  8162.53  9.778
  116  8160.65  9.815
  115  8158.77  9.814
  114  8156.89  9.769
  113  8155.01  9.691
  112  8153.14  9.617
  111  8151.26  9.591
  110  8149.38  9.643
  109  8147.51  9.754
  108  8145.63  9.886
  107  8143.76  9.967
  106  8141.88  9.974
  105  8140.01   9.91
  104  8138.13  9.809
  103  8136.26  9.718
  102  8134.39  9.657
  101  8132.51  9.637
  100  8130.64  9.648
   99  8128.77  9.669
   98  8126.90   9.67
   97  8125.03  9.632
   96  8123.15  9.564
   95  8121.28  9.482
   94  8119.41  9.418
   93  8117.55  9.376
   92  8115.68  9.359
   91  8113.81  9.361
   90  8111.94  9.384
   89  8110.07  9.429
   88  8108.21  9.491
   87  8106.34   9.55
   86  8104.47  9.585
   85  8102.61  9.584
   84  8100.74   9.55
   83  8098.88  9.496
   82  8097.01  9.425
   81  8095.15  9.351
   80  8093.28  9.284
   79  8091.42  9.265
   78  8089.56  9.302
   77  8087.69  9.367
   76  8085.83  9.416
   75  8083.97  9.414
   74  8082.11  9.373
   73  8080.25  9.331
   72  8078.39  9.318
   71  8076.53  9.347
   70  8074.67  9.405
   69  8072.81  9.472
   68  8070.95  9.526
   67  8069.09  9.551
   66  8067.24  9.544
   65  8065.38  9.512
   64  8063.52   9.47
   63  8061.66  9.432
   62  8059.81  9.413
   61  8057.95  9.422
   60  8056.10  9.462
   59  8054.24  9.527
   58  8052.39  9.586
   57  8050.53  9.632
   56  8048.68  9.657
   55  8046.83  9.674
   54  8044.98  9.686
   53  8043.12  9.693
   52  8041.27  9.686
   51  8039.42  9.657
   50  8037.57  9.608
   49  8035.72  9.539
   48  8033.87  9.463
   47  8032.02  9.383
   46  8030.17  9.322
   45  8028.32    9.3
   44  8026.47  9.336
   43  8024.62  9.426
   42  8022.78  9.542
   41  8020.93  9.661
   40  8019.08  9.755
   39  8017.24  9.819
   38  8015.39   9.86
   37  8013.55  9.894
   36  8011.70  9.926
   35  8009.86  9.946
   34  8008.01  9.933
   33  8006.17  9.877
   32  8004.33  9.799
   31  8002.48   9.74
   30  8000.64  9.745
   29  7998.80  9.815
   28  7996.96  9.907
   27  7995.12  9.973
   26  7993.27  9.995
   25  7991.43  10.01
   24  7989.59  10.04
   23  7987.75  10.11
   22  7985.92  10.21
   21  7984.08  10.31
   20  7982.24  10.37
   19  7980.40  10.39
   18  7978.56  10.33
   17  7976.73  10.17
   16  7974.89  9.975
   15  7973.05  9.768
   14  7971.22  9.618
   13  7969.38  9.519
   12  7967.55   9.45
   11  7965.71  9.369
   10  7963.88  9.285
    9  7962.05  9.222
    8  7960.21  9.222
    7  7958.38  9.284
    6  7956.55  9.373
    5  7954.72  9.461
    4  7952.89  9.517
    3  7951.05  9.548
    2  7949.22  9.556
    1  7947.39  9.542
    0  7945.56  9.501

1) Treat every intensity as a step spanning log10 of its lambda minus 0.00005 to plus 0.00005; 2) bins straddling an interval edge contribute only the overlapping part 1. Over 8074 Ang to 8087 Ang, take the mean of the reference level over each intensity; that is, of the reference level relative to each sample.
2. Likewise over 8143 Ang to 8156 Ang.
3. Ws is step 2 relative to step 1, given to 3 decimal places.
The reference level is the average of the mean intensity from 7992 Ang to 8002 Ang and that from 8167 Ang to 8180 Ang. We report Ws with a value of 0.963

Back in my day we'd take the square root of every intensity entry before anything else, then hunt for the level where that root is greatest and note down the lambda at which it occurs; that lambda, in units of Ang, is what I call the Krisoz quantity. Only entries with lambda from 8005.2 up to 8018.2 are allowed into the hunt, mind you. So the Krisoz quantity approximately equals 8009.86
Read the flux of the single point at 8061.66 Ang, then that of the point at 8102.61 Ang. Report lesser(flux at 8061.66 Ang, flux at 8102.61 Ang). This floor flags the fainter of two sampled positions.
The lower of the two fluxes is 9.4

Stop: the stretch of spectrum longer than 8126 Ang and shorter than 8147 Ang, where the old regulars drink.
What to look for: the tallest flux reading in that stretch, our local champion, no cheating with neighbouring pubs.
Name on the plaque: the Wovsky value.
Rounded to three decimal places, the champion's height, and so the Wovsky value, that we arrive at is 9.974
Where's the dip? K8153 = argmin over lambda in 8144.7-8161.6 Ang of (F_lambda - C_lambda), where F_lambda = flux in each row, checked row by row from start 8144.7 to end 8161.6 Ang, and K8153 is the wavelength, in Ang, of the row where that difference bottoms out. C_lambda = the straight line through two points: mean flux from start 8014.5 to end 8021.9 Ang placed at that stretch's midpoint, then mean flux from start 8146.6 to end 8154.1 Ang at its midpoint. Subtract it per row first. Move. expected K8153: 8151.26 Ang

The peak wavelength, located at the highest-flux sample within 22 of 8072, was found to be 8050.53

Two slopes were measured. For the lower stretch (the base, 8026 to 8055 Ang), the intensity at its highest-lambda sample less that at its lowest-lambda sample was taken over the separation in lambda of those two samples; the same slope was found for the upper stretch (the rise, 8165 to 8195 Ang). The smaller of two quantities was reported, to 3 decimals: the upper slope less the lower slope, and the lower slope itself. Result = -0.018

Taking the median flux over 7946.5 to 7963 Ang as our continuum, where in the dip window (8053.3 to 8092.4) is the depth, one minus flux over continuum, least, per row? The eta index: 8069.09 Ang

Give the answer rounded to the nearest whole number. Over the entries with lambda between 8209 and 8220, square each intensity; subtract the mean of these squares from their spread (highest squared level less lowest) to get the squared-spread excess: -74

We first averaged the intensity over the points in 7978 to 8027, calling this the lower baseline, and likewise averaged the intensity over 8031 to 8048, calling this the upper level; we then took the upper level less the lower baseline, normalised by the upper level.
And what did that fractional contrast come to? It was -0.033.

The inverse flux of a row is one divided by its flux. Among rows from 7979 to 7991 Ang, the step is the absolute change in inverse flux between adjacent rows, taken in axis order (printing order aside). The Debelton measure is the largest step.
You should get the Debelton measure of 0.0010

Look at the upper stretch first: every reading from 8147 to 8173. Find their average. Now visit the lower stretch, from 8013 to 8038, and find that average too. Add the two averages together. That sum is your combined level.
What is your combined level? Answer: 19.3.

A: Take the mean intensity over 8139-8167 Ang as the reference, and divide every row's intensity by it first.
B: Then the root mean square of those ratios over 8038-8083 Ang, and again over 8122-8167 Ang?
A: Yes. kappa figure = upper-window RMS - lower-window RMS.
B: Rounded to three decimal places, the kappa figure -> 0.022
